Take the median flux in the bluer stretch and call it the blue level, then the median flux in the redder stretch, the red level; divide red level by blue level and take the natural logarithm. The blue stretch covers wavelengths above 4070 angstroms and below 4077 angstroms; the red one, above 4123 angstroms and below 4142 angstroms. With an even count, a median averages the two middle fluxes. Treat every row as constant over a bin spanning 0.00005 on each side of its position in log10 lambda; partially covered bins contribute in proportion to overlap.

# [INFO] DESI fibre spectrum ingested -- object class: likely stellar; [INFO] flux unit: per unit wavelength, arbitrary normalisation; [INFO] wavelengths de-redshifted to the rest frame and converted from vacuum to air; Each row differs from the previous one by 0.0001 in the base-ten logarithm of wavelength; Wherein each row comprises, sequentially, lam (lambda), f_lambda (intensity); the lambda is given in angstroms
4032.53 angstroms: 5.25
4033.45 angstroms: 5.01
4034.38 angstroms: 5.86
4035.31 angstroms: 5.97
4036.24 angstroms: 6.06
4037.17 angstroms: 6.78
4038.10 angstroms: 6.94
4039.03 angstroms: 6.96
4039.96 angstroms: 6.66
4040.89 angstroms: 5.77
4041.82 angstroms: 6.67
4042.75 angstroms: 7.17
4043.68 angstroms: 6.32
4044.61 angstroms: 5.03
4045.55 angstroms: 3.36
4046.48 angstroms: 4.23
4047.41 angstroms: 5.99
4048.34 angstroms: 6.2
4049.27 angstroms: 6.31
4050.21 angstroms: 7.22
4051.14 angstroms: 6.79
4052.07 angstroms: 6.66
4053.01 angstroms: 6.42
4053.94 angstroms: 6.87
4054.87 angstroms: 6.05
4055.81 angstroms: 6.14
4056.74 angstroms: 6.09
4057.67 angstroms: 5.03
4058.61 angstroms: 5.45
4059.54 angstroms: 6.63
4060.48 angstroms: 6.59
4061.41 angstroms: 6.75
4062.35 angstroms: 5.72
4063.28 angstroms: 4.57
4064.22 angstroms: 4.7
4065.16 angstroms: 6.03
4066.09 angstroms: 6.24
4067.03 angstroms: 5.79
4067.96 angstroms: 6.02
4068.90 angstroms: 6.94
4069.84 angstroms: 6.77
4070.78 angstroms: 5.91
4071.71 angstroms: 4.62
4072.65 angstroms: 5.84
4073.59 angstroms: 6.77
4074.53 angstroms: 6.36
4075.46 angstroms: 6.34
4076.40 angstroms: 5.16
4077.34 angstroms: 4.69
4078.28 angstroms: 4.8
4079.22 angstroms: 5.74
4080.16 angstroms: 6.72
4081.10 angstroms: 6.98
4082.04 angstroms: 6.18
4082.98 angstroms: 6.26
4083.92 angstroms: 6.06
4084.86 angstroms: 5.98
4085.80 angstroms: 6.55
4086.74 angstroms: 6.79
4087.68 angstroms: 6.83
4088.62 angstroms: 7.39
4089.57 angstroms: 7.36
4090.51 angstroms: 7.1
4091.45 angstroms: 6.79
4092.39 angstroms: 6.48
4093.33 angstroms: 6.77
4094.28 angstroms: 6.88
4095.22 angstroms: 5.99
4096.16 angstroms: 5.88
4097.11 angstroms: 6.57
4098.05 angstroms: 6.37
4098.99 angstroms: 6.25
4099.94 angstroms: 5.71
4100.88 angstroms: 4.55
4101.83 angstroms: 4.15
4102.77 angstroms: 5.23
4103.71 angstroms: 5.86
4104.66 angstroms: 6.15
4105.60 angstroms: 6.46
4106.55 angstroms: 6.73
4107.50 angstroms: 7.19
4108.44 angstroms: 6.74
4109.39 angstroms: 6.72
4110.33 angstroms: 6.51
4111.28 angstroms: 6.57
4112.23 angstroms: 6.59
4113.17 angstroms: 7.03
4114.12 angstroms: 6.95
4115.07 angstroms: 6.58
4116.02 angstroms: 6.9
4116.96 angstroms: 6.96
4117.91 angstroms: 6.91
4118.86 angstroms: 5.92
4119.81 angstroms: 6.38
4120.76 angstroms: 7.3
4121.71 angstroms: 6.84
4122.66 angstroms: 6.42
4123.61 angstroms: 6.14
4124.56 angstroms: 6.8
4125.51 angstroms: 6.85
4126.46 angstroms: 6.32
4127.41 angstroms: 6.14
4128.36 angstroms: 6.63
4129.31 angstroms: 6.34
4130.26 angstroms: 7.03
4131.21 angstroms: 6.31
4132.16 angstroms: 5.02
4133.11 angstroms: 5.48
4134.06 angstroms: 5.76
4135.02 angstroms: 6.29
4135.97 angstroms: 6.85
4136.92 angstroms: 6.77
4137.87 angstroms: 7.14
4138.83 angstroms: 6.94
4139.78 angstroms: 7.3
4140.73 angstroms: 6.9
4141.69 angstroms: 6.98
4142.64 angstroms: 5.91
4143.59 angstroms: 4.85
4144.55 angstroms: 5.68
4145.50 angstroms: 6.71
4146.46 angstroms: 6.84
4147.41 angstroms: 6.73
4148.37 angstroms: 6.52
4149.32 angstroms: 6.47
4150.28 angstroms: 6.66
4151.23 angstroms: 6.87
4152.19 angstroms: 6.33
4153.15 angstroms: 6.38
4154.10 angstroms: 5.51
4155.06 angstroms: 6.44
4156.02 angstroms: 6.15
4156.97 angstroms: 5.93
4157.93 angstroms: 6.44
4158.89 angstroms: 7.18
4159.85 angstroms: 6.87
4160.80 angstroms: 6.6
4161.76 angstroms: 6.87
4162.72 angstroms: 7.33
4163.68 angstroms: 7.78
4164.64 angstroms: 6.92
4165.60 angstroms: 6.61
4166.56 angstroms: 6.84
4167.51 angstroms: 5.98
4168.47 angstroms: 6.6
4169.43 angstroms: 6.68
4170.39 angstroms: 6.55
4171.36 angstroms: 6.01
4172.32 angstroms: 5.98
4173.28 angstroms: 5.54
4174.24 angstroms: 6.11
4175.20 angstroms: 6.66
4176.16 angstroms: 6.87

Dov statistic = 0.13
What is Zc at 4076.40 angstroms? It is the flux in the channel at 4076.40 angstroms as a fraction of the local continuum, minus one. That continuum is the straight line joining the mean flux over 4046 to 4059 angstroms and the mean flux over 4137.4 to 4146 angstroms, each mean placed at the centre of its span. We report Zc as -0.17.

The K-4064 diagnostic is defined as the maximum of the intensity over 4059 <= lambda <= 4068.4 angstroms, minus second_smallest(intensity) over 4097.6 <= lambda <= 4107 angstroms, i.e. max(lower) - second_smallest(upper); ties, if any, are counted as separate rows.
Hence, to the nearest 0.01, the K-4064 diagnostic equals 2.20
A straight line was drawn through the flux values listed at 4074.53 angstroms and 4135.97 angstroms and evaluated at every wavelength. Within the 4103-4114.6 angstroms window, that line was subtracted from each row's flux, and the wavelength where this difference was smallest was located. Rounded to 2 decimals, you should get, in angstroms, 4103.71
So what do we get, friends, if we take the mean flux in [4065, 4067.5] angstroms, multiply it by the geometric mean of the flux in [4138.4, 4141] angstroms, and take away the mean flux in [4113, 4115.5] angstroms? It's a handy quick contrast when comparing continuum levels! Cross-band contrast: 36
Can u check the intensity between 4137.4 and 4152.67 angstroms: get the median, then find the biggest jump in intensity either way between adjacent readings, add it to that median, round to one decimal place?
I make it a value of 7.8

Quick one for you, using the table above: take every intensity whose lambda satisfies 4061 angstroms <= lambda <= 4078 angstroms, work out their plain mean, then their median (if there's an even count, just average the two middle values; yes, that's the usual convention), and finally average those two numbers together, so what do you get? 5.9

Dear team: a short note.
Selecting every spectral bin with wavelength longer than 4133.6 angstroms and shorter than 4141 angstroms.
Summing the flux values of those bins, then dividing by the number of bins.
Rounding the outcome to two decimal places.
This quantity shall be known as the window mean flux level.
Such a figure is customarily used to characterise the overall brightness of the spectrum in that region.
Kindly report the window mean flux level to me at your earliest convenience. 6.74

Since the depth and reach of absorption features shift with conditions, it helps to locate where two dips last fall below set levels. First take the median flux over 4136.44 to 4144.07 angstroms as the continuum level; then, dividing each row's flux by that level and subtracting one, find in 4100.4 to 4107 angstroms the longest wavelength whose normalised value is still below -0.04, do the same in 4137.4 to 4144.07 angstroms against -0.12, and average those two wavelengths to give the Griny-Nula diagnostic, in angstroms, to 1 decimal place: 4124.6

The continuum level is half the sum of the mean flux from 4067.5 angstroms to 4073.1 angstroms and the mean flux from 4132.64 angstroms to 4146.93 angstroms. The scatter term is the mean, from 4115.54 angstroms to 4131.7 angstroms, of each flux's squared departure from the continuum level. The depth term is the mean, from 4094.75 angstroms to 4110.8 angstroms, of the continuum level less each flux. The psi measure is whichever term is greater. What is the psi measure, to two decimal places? 0.28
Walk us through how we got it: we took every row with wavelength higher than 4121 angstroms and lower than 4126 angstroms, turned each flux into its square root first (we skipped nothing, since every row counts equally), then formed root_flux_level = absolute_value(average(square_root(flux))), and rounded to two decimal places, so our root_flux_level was 2.57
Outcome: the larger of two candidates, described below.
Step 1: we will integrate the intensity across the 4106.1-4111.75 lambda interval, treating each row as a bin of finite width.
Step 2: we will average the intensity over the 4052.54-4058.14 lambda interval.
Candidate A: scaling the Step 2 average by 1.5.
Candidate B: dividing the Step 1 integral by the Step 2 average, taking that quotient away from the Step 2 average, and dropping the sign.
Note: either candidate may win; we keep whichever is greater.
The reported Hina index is 9.15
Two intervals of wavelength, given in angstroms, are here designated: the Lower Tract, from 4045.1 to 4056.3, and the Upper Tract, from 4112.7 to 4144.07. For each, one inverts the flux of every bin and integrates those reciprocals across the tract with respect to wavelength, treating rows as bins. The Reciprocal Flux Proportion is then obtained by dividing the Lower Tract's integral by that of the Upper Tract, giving 0.4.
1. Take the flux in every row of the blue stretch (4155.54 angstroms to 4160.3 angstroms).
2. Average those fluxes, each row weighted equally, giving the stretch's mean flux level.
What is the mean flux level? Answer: 6.5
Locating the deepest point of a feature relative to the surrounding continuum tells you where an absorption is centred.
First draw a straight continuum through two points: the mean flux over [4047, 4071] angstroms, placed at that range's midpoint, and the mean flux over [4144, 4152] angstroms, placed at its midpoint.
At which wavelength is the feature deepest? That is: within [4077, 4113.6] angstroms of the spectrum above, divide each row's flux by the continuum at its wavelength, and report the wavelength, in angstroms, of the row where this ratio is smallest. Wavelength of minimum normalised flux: 4101.83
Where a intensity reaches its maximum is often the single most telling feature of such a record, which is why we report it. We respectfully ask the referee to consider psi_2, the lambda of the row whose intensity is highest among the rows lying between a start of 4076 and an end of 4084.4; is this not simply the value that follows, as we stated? 4081.10 angstroms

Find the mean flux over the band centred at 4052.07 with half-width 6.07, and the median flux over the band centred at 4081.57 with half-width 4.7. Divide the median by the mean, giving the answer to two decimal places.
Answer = 0.99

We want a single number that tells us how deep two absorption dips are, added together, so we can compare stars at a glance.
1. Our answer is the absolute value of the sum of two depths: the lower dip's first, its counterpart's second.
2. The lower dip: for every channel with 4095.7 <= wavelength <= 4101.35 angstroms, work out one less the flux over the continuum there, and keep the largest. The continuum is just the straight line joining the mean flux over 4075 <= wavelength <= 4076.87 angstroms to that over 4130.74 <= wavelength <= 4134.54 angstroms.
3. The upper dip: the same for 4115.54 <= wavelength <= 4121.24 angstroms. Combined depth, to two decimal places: 0.16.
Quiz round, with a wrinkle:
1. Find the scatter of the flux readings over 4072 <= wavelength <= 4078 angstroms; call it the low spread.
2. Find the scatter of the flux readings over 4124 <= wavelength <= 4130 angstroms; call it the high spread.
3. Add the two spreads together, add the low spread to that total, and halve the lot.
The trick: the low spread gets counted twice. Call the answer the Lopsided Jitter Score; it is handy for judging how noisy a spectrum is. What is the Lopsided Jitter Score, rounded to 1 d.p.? 0.9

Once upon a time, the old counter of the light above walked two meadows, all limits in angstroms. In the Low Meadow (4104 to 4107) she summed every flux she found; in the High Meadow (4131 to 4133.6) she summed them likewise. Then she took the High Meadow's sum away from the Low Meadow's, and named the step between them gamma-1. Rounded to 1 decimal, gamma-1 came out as 2.5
